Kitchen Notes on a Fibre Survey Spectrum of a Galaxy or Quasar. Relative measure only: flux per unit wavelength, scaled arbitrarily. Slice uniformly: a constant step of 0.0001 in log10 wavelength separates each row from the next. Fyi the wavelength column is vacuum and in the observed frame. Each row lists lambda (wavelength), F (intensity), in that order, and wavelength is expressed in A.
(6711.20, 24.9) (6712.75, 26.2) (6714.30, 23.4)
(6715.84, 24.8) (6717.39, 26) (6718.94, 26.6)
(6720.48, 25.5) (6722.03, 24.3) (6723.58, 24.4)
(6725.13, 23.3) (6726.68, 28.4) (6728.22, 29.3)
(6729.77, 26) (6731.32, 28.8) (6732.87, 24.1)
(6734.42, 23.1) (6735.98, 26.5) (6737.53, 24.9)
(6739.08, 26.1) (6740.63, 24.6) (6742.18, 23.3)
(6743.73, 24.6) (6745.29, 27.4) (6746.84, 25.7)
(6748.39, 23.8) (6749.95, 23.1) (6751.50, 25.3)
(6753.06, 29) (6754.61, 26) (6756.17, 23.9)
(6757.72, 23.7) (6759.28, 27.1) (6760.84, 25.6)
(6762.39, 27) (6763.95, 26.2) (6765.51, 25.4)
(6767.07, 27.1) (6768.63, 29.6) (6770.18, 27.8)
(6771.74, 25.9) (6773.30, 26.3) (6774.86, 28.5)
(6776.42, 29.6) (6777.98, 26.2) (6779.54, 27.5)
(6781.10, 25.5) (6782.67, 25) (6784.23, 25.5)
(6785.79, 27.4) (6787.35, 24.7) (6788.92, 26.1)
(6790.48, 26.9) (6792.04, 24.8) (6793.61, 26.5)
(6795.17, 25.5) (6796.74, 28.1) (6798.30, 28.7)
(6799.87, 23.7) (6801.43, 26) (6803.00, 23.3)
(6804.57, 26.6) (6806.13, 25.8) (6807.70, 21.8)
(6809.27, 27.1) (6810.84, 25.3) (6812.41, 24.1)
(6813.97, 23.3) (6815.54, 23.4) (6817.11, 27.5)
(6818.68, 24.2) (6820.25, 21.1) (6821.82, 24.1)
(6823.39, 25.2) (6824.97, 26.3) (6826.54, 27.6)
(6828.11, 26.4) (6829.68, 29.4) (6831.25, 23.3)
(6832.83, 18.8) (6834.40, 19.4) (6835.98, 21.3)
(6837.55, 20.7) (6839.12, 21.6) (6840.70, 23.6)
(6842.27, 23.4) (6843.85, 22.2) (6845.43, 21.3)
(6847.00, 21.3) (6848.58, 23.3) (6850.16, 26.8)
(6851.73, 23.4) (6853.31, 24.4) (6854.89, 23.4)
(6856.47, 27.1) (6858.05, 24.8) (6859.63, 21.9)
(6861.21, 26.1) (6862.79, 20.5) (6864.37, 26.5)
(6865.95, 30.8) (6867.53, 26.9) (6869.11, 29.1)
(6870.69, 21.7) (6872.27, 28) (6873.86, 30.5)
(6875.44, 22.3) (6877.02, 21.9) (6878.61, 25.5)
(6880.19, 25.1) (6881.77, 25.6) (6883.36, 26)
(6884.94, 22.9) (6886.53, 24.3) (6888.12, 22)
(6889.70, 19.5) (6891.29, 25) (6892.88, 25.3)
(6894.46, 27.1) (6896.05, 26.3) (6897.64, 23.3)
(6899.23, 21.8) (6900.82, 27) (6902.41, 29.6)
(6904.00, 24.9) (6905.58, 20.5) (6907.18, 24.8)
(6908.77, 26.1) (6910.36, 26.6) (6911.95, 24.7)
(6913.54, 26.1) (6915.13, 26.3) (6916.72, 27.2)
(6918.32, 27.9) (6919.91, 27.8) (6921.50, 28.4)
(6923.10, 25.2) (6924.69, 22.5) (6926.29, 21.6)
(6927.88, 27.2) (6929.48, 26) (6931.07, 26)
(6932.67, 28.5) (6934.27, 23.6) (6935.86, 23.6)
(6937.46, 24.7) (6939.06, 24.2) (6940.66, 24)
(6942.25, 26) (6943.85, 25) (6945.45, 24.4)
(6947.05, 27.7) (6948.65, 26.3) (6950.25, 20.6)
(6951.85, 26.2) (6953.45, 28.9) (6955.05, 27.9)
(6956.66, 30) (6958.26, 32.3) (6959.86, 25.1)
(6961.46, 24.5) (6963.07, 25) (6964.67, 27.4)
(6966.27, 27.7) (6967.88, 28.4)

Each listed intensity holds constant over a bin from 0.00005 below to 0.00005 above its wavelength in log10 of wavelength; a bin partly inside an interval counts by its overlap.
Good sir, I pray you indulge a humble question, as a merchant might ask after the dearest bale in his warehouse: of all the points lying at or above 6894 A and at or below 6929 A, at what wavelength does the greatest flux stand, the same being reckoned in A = 6902.41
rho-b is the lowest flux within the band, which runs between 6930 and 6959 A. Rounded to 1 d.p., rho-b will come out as 20.6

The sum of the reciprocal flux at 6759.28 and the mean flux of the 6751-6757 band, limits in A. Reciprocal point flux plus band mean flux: 26.1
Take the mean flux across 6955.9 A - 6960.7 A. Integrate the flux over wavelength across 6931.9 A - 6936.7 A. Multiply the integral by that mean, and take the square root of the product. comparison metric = 59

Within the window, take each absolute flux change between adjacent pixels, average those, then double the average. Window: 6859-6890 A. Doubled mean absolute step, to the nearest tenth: 6.9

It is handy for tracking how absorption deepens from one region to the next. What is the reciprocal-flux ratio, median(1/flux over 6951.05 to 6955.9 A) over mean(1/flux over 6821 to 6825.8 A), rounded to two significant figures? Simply 0.90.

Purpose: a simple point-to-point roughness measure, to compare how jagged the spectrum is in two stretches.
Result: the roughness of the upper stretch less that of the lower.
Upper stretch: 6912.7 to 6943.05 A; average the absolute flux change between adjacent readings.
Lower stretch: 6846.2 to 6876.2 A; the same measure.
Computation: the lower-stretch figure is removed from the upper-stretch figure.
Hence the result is -2.4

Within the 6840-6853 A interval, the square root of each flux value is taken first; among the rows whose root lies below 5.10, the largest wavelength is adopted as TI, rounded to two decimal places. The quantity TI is 6851.73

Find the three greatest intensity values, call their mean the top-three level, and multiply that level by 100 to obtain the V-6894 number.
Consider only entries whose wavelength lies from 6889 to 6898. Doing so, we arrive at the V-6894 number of 2623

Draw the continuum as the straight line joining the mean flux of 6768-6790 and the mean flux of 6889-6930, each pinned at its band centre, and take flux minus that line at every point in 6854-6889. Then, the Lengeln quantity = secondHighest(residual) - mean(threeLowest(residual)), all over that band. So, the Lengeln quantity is 9.2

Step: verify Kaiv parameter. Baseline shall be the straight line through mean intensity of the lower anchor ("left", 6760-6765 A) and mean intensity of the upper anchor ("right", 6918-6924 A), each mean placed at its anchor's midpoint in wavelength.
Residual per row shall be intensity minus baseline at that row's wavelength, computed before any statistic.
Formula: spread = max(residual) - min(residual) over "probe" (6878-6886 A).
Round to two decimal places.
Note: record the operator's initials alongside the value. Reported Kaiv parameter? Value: 3.11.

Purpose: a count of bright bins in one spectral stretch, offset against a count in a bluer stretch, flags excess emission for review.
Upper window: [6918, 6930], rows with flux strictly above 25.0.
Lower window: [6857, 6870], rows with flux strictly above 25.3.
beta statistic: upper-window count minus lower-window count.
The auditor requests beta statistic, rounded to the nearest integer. 1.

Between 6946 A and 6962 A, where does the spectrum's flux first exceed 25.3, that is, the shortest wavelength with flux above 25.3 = 6947.05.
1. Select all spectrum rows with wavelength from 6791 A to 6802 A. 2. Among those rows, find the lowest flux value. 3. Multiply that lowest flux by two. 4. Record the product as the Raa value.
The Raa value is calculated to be 47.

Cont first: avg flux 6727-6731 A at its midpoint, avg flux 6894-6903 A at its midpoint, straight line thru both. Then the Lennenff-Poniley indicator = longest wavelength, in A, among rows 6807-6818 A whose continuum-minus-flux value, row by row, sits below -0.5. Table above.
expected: 6817.11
